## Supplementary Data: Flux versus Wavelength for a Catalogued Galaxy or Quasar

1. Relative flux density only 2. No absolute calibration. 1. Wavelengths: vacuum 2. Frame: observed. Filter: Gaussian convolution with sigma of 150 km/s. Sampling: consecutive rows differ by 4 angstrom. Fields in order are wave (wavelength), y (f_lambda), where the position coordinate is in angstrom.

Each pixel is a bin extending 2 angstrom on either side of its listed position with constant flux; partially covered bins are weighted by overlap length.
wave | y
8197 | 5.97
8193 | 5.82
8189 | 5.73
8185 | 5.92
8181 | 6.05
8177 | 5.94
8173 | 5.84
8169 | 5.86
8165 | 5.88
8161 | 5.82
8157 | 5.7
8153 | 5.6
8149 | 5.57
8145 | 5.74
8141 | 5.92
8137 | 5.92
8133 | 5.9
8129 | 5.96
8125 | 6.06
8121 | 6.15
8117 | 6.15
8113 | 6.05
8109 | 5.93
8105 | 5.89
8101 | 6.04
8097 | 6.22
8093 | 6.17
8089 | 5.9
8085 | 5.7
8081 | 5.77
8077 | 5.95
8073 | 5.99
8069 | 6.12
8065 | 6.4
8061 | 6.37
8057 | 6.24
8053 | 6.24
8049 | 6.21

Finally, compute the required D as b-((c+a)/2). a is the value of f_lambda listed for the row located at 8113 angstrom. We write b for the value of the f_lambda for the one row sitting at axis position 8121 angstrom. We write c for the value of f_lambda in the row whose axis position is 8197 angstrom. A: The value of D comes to 0.14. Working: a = 6.05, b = 6.15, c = 5.97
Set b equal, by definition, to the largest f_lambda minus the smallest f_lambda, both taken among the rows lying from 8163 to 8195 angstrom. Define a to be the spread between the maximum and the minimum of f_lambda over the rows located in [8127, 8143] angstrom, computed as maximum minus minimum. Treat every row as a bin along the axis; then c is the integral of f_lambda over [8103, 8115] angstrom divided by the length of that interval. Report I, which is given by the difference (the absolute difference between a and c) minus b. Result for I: 5.58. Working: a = 0.06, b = 0.32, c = 5.96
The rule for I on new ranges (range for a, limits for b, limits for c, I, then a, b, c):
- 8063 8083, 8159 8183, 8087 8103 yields 5.22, 0.63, 0.23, 6.08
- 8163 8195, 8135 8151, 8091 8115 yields 5.38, 0.32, 0.35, 6.05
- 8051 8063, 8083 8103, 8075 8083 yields 5.21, 0.13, 0.52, 5.86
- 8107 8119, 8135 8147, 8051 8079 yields 5.79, 0.22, 0.18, 6.19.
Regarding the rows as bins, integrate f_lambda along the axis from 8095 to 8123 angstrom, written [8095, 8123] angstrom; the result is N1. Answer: 170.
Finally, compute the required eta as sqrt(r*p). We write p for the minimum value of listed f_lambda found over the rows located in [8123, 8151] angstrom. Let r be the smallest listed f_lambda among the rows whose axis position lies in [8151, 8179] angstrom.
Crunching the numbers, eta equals 5.585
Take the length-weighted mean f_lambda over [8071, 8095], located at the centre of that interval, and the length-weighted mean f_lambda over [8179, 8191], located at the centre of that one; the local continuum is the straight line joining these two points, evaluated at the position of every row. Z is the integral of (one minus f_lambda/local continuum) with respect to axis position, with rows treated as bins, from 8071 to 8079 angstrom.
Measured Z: -0.1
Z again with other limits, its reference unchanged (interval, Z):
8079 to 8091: 0.2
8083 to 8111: -0.3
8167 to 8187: -0.1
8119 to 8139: -0.3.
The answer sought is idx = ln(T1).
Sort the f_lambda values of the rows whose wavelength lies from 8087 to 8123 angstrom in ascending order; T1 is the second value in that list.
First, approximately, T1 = 5.9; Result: 1.77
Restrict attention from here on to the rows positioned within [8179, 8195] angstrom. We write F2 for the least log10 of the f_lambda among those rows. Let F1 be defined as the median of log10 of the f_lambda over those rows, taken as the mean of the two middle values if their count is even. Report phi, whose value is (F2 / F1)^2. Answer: 0.973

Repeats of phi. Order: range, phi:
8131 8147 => 0.967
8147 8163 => 0.984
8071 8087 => 0.969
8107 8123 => 0.969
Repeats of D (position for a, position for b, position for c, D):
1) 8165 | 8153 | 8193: -0.25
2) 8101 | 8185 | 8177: -0.07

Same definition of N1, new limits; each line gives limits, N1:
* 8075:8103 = 167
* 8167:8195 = 165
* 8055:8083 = 171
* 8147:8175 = 161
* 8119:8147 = 167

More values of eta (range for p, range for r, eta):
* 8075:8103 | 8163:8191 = 5.715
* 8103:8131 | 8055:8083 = 5.830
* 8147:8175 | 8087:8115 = 5.728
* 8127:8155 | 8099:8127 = 5.728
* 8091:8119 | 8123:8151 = 5.728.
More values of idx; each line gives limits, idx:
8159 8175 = 1.76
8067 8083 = 1.78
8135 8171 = 1.72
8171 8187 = 1.78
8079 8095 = 1.75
